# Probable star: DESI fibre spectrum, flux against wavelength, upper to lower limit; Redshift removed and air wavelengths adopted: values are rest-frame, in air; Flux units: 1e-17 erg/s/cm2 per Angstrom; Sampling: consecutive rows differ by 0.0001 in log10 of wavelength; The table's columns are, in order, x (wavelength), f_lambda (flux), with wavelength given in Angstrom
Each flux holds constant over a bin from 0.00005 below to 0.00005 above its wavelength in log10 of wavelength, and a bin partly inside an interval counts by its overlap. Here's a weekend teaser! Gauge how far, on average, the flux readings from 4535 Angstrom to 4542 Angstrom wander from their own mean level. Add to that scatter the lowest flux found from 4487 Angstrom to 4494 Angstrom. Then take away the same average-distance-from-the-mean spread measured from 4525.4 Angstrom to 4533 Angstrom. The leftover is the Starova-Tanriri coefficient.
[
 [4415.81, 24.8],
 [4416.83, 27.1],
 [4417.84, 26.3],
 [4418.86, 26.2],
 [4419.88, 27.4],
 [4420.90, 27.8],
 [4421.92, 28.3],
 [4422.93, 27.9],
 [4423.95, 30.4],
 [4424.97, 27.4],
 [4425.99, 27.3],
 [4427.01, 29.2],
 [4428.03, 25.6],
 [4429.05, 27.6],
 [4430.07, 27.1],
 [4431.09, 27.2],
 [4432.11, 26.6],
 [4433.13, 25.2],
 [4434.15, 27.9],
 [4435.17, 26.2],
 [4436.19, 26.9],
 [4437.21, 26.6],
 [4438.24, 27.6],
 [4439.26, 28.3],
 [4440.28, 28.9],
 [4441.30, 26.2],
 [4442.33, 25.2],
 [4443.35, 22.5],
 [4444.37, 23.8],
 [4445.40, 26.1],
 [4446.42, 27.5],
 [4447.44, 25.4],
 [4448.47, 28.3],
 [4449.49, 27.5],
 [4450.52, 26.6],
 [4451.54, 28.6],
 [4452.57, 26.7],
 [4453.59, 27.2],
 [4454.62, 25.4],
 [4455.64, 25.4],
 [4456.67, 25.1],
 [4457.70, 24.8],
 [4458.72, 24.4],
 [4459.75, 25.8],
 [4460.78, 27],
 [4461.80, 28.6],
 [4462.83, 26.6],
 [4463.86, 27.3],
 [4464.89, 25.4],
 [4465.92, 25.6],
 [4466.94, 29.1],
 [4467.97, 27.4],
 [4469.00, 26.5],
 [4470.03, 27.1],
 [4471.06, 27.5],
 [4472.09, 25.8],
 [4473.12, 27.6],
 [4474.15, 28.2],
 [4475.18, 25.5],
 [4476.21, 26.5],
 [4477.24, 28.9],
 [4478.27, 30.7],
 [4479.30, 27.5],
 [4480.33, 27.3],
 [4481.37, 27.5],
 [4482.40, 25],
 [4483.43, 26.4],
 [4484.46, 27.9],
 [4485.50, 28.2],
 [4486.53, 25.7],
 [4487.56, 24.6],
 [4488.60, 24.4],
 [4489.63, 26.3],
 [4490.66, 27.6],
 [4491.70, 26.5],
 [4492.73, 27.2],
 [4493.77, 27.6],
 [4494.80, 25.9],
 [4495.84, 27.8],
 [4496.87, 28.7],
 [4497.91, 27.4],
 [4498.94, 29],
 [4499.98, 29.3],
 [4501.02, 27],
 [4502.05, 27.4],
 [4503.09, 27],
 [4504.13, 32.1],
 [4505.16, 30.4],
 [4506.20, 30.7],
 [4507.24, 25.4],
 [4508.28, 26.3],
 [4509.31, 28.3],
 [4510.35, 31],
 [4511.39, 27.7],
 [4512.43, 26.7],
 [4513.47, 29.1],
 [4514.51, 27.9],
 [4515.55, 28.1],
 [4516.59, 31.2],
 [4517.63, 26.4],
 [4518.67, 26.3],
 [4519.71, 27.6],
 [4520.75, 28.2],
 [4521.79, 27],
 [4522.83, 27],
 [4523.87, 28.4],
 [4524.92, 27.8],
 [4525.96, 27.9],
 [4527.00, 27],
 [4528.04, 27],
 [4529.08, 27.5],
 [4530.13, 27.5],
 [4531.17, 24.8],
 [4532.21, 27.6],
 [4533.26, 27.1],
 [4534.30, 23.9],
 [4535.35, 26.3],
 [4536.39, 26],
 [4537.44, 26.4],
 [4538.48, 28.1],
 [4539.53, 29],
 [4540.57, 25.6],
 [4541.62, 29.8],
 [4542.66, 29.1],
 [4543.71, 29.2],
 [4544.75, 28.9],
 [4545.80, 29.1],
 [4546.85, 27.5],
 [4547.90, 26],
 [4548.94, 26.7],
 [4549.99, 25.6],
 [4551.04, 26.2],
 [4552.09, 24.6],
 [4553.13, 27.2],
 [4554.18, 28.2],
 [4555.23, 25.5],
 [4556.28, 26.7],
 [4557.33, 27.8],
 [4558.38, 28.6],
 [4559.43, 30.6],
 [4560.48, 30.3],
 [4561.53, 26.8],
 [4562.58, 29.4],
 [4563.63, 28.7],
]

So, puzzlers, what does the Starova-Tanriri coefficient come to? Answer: 25.2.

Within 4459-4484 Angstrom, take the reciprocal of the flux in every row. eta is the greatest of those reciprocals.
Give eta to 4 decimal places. 0.0400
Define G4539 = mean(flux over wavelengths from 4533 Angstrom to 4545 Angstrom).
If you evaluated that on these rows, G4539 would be 27.4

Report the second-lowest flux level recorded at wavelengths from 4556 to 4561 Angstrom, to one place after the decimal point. 27.8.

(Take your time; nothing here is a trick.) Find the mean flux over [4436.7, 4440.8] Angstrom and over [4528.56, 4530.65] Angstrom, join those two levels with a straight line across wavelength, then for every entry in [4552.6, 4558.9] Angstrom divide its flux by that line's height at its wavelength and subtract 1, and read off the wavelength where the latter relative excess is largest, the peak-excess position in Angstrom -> 4558.38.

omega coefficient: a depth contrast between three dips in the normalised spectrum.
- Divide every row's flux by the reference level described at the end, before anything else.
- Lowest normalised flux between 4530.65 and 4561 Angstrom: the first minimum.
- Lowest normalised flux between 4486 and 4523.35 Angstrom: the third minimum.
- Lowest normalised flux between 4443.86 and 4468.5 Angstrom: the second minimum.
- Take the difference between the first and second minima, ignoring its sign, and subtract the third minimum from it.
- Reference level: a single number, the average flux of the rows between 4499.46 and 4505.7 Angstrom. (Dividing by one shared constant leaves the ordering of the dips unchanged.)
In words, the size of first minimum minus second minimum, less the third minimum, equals -0.842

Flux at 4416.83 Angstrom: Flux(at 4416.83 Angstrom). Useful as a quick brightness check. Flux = 27.1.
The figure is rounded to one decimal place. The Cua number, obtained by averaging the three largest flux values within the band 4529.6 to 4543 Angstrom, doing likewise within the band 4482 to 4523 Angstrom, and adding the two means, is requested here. 60.7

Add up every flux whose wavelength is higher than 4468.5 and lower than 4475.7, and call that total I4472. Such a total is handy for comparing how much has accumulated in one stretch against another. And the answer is 188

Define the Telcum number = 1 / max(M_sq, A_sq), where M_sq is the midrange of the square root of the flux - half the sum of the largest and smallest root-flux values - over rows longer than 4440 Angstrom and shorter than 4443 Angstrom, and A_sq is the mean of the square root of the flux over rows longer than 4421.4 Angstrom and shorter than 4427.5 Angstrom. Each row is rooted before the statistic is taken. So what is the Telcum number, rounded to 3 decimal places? 0.188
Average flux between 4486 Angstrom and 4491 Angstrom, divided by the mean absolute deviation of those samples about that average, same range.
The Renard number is 26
